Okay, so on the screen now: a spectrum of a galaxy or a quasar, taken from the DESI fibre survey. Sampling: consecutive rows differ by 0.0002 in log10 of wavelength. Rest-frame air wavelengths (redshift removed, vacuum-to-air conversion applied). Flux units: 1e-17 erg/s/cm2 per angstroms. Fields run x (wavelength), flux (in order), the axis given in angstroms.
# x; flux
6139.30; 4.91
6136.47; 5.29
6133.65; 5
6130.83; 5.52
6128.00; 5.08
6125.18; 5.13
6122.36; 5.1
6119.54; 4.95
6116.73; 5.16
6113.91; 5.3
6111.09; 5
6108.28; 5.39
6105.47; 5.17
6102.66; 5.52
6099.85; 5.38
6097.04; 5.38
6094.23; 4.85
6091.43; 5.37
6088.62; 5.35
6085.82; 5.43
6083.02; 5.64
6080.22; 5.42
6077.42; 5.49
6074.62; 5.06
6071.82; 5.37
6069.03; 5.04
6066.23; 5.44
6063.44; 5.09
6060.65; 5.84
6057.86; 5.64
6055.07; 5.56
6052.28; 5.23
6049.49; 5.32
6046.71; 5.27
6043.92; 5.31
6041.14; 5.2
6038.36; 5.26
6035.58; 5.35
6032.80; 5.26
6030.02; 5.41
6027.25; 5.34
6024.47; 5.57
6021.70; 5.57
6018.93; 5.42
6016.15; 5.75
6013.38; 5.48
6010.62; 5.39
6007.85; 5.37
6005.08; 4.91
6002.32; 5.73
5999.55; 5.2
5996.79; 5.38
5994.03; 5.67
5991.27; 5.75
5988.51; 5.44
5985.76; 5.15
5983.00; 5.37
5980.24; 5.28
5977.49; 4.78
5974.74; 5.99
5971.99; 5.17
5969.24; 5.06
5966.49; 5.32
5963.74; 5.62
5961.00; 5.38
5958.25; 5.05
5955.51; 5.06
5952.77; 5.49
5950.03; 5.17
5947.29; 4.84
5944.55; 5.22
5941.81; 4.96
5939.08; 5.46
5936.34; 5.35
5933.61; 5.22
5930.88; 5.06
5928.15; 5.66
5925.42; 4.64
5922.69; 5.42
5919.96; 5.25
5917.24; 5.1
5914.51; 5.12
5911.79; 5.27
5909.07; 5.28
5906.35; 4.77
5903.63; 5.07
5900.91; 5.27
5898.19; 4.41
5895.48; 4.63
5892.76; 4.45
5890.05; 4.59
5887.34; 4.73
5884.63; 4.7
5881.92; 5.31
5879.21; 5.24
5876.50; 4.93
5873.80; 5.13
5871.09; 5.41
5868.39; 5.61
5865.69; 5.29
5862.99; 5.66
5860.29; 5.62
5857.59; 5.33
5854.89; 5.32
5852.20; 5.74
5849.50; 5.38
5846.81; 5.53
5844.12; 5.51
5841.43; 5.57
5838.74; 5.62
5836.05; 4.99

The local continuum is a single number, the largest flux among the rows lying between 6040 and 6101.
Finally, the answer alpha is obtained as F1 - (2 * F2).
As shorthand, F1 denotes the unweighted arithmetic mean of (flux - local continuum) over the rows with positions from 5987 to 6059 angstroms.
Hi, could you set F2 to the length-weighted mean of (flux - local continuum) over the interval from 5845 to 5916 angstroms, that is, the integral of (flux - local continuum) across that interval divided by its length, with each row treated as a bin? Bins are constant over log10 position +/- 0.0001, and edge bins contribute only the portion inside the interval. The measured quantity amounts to 0.96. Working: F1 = -0.43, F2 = -0.693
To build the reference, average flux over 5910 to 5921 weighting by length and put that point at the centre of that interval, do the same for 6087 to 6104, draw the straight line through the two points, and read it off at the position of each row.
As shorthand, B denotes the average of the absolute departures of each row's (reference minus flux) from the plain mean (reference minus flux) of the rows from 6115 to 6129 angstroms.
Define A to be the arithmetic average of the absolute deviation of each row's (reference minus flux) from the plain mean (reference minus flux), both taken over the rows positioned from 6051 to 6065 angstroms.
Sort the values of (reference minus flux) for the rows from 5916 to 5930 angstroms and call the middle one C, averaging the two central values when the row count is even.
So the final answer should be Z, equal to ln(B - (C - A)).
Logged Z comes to -1.01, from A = 0.25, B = 0.06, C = -0.06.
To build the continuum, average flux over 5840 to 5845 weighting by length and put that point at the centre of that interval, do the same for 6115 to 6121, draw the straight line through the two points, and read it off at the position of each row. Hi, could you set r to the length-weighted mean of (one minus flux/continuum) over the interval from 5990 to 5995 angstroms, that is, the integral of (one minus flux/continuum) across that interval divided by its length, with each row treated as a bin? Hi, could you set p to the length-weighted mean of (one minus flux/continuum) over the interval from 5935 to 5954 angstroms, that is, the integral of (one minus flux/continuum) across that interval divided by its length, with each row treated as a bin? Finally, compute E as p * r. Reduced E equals -0.002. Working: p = 0.029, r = -0.08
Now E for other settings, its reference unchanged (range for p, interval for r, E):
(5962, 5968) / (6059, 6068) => 0.001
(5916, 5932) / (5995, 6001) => 0.000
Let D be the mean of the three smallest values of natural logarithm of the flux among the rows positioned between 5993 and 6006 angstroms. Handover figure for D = 1.64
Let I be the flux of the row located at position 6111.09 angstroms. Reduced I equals 5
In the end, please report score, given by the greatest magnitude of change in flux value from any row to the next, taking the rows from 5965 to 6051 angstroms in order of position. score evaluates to 1.2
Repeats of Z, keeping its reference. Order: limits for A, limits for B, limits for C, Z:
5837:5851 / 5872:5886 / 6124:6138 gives -2.77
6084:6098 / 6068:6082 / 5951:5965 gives -0.67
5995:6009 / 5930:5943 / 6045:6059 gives -0.89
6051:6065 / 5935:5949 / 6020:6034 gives -0.50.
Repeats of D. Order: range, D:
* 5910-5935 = 1.60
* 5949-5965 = 1.63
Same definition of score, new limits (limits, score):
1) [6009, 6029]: 0.3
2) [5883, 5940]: 1.0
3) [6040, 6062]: 0.3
